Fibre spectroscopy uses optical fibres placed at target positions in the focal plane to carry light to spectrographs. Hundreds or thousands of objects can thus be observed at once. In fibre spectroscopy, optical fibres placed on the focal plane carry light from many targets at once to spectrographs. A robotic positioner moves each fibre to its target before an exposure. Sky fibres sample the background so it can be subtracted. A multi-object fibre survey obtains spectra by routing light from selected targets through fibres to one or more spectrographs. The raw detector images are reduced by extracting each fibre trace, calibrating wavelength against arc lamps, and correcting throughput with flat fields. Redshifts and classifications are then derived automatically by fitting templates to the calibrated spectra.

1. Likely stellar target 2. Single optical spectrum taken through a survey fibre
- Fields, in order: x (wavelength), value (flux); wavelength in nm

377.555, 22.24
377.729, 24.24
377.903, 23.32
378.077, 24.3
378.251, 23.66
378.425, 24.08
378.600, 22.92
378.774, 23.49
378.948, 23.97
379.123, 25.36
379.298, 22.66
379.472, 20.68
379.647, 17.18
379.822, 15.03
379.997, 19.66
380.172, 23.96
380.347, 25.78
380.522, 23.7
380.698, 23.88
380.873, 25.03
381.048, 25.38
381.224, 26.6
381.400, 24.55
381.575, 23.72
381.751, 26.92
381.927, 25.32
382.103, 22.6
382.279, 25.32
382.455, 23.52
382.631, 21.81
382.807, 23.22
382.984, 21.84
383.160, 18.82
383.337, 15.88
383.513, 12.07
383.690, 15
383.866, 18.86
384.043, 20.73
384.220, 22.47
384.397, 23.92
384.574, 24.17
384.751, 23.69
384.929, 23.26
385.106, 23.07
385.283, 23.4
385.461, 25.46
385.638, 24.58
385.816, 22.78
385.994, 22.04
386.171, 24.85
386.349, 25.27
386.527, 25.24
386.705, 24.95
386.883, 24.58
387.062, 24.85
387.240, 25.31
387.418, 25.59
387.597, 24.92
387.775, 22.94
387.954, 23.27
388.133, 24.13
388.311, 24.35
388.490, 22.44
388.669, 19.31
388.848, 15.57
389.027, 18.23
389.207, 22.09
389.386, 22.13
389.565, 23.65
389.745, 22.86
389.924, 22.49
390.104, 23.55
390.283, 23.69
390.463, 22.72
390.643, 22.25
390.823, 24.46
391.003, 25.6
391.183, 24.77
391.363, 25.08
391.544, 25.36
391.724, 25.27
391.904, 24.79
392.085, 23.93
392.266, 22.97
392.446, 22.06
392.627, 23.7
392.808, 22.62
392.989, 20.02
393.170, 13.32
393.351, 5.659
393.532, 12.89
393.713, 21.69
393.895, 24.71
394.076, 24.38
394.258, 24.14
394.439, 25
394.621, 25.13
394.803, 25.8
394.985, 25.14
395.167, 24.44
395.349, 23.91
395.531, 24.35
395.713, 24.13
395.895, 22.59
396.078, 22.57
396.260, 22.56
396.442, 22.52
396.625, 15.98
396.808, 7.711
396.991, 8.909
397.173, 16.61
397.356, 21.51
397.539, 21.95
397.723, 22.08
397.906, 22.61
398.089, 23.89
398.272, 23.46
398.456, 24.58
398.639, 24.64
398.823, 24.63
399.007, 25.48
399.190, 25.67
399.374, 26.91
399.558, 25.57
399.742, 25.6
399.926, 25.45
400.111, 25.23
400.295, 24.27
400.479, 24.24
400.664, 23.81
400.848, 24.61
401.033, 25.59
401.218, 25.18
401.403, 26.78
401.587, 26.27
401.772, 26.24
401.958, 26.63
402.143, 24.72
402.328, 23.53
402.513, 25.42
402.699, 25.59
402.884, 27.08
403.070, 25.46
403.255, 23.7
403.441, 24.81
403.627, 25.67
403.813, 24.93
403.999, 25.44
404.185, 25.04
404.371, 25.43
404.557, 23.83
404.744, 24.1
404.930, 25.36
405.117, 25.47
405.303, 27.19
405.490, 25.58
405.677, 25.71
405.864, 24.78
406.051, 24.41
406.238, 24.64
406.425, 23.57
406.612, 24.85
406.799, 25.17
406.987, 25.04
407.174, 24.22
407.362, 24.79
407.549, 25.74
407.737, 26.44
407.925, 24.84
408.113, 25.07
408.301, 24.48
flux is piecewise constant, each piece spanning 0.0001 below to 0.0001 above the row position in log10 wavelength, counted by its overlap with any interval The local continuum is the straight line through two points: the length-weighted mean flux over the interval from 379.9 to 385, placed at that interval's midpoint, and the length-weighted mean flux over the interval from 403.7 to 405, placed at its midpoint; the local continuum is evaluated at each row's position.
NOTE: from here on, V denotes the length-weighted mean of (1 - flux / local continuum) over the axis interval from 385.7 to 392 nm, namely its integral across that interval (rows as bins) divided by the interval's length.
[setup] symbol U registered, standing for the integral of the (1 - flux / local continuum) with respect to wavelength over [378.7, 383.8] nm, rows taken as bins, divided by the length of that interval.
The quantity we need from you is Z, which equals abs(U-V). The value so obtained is 0.021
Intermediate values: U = 0.01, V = -0.01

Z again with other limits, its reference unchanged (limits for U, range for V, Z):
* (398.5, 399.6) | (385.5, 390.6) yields 0.043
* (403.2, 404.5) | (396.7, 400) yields 0.098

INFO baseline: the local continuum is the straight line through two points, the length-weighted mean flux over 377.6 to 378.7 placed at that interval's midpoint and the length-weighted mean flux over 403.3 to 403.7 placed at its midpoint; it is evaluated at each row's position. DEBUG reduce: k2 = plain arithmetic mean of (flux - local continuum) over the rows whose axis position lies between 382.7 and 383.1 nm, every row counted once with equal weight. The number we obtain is -1.4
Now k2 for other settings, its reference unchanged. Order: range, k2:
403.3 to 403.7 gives 0.2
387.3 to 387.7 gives 1.1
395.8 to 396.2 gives -2.0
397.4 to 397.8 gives -2.7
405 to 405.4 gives 1.2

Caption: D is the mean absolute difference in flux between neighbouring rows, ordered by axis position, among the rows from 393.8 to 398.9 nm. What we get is 1.4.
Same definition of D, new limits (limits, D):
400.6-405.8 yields 0.9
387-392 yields 1.1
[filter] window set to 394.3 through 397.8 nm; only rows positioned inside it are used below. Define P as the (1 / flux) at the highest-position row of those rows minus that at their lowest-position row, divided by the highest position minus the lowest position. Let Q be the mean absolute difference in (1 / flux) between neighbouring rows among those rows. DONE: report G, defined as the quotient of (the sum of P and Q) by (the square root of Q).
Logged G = 0.12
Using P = 0.0016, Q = 0.0099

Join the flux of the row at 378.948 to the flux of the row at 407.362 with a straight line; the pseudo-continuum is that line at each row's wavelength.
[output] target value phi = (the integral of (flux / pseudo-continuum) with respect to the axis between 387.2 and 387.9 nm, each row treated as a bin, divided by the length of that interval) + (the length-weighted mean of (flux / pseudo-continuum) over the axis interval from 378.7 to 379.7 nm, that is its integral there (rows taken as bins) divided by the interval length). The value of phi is 1.95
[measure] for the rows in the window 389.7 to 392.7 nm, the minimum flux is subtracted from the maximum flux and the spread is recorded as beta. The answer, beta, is 3.5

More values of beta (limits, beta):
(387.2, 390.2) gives 10.0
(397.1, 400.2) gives 10.3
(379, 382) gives 11.9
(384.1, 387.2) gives 3.4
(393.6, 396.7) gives 9.8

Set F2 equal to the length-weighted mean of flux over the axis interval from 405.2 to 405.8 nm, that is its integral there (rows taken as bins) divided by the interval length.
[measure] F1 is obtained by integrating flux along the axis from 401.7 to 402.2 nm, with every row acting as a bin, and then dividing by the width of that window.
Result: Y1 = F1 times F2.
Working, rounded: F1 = 25.9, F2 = 26.1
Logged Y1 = 675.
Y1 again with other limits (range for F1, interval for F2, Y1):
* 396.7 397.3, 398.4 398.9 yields 291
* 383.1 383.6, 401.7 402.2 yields 399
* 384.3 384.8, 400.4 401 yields 582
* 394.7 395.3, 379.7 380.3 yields 496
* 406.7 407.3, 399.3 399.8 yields 645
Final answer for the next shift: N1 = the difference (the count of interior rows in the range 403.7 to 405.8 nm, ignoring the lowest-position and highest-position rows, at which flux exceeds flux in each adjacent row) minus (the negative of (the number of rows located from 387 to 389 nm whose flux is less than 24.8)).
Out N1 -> 10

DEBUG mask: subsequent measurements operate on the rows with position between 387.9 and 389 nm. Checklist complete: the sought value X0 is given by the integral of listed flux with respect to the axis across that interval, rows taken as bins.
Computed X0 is 23.4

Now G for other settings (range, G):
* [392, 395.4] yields 0.13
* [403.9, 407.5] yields 0.04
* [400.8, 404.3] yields 0.03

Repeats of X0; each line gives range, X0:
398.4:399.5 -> 27.9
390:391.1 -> 26.1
